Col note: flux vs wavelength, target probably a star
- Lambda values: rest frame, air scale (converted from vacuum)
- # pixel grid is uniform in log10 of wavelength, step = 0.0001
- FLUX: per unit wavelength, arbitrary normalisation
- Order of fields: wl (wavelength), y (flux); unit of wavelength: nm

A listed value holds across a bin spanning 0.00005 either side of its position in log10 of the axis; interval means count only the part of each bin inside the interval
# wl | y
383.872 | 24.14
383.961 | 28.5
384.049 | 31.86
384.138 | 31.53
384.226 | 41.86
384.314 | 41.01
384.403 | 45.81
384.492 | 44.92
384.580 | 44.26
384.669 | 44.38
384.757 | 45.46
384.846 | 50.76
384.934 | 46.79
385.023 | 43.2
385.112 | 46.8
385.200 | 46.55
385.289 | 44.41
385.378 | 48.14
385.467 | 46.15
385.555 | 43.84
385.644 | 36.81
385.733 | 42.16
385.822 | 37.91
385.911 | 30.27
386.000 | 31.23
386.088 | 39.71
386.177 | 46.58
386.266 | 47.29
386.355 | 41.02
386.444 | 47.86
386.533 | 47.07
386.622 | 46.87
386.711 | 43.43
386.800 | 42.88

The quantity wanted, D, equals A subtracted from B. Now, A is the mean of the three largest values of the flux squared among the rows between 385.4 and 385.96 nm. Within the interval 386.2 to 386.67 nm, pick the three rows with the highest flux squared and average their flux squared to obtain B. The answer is 304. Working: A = 1943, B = 2248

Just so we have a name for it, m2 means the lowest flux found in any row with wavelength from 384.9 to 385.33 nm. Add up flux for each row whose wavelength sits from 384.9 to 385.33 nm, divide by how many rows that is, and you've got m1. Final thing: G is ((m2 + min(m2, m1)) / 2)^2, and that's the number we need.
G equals 1866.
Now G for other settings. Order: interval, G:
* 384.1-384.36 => 994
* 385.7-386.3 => 916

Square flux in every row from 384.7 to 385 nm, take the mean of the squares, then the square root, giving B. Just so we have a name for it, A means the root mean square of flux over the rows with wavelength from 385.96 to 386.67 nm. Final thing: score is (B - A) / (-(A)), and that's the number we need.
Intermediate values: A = 44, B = 47.7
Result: -0.09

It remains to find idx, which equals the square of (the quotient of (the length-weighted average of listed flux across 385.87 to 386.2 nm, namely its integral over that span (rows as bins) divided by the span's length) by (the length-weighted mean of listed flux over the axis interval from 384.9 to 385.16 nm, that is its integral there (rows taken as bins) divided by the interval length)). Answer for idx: 0.64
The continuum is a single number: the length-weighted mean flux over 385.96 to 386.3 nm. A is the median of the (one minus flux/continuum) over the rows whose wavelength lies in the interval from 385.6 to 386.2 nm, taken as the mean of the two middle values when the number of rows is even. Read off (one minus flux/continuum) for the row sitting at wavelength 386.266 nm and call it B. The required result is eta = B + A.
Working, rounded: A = 0.081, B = -0.15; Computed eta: -0.07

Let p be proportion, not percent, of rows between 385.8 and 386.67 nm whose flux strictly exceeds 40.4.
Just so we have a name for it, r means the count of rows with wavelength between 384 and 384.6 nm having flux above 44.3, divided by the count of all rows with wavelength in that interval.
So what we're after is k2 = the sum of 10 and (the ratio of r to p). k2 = 10.5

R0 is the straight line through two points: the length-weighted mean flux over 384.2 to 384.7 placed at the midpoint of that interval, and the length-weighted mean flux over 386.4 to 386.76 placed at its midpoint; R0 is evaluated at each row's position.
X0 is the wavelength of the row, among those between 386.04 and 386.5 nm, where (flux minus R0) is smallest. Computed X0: 386.088 nm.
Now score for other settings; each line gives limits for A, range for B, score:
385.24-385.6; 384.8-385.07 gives -0.03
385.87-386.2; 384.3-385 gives -0.21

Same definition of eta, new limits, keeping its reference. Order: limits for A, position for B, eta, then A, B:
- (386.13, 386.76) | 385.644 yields -0.03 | -0.137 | 0.11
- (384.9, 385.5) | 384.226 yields -0.14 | -0.129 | -0.02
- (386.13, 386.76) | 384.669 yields -0.21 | -0.137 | -0.08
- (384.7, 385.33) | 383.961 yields 0.18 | -0.129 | 0.31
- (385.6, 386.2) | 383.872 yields 0.50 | 0.081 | 0.41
